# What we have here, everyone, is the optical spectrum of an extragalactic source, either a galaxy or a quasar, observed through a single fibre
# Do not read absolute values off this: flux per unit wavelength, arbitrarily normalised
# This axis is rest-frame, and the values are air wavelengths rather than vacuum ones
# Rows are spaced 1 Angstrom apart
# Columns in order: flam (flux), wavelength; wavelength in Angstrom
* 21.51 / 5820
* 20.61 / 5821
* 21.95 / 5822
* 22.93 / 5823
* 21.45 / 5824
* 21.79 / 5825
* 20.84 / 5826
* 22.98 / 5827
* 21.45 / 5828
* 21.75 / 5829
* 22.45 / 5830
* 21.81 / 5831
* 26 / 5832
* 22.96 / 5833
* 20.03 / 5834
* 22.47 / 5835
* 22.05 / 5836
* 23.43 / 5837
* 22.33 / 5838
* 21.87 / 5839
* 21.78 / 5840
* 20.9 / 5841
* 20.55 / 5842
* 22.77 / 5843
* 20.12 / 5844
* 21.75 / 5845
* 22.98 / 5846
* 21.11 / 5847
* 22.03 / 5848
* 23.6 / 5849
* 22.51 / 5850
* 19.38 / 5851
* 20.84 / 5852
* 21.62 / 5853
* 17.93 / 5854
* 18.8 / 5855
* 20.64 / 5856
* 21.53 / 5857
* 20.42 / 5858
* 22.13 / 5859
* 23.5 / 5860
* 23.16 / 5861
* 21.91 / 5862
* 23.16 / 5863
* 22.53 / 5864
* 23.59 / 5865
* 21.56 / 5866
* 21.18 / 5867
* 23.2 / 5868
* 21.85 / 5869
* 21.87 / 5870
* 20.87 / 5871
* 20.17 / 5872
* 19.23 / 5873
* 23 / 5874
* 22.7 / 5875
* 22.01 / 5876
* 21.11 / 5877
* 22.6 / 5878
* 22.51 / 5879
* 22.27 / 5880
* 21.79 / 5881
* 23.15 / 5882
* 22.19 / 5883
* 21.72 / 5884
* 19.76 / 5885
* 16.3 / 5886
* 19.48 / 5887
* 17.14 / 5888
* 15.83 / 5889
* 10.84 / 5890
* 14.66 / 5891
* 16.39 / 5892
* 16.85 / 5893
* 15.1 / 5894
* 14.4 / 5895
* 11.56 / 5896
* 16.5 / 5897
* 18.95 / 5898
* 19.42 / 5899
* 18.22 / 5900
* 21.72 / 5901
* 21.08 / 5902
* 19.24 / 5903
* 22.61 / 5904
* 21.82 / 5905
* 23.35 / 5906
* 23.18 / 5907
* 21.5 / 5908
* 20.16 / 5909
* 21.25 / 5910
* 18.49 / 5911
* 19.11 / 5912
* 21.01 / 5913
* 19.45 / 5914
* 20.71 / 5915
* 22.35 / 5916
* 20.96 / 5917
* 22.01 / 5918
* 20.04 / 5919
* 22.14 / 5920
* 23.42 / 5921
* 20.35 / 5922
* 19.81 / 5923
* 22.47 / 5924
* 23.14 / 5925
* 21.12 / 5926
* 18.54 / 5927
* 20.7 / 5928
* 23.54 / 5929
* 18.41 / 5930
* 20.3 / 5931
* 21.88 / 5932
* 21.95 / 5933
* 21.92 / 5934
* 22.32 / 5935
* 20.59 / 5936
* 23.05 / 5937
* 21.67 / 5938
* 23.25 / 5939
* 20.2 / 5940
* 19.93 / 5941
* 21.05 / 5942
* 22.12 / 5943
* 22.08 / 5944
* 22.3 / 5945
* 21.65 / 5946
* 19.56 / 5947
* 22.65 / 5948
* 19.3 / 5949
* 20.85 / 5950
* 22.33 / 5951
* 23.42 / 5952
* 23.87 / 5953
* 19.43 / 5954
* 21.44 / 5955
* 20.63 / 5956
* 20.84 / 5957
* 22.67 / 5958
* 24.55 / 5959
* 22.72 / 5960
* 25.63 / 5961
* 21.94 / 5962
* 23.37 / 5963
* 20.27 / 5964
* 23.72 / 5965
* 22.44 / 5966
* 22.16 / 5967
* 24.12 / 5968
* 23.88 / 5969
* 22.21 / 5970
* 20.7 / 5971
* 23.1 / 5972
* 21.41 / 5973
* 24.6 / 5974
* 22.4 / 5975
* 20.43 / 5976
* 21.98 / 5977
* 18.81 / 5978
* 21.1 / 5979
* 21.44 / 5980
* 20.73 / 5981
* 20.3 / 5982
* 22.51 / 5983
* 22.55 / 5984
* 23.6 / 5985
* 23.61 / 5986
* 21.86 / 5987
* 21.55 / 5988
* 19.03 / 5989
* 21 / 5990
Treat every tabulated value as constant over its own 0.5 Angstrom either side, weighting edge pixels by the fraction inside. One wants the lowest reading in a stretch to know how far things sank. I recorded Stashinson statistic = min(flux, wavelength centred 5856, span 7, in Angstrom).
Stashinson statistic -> 17.93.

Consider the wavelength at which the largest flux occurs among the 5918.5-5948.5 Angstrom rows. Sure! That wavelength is 5929 Angstrom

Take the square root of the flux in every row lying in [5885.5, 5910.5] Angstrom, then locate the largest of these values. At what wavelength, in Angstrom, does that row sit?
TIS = 5906 Angstrom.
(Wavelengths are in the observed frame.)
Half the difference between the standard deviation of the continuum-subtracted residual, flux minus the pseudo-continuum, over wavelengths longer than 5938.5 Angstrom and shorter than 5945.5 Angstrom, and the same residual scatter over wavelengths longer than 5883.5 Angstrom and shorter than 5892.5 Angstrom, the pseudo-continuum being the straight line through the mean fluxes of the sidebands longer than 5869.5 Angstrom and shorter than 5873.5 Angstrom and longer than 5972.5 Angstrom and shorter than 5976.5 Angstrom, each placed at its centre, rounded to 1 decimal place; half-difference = -1.0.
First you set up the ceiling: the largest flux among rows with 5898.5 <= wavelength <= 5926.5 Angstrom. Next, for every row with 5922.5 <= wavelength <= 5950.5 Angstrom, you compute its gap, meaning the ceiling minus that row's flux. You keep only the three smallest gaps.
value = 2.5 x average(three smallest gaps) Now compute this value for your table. 0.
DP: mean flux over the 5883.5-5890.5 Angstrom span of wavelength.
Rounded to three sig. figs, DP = 17.3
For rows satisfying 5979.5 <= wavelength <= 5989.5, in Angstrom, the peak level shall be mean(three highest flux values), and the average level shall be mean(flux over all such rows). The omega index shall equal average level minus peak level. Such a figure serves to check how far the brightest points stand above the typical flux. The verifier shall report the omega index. -1.54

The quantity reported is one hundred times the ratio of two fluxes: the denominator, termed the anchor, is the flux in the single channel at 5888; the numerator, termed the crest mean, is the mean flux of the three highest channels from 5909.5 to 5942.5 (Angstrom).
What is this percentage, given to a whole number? 137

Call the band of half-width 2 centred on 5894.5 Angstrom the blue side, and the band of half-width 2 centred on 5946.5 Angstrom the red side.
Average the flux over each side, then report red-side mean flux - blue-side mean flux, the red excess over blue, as 7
